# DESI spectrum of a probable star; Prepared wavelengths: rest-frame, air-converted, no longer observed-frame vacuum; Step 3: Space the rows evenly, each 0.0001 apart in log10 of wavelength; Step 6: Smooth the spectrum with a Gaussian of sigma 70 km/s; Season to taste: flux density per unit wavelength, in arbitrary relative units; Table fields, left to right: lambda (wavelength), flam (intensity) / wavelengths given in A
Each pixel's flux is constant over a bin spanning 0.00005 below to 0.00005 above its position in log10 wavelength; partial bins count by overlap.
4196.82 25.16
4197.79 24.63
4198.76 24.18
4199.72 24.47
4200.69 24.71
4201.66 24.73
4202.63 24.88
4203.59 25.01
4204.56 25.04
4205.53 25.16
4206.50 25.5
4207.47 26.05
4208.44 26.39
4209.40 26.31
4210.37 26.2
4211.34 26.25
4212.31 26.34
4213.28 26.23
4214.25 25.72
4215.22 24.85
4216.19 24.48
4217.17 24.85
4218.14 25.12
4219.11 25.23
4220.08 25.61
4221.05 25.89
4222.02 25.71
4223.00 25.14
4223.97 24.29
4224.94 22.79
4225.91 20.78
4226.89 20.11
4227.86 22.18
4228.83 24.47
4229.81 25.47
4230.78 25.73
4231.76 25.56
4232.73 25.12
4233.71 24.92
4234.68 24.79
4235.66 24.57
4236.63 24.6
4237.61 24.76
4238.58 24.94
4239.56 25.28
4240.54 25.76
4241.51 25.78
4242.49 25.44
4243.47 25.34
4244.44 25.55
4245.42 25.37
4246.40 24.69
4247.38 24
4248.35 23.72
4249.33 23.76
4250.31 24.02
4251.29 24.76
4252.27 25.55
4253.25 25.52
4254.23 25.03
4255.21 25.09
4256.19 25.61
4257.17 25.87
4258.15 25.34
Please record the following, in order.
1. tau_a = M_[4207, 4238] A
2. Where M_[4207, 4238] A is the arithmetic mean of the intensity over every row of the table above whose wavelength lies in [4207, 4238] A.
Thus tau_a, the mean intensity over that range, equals 24.9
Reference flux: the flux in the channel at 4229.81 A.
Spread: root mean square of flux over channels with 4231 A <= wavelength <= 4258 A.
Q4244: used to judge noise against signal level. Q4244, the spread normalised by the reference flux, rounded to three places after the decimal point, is 0.982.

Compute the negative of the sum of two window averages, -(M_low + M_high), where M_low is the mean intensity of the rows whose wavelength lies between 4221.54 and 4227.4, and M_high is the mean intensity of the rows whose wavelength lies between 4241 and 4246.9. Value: -48.5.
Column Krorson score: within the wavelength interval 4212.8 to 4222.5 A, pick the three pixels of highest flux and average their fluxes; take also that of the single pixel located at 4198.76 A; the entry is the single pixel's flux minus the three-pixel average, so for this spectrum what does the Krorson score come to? -1.77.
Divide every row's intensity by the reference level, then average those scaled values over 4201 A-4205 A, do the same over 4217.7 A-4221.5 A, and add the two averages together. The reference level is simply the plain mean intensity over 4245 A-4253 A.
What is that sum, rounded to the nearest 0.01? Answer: 2.06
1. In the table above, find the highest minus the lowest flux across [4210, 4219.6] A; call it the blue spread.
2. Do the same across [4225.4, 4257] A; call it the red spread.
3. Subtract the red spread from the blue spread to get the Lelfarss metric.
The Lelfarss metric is -3.8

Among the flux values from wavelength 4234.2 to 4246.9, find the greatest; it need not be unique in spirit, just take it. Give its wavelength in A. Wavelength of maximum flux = 4241.51 A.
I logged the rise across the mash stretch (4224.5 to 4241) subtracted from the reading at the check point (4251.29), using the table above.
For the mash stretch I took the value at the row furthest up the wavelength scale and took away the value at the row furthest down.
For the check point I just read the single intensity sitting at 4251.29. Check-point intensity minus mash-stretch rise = 21.8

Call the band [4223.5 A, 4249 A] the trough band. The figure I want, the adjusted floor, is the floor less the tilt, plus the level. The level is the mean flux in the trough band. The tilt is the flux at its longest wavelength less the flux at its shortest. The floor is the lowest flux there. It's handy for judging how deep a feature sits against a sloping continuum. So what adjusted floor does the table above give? 45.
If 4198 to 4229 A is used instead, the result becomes 45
